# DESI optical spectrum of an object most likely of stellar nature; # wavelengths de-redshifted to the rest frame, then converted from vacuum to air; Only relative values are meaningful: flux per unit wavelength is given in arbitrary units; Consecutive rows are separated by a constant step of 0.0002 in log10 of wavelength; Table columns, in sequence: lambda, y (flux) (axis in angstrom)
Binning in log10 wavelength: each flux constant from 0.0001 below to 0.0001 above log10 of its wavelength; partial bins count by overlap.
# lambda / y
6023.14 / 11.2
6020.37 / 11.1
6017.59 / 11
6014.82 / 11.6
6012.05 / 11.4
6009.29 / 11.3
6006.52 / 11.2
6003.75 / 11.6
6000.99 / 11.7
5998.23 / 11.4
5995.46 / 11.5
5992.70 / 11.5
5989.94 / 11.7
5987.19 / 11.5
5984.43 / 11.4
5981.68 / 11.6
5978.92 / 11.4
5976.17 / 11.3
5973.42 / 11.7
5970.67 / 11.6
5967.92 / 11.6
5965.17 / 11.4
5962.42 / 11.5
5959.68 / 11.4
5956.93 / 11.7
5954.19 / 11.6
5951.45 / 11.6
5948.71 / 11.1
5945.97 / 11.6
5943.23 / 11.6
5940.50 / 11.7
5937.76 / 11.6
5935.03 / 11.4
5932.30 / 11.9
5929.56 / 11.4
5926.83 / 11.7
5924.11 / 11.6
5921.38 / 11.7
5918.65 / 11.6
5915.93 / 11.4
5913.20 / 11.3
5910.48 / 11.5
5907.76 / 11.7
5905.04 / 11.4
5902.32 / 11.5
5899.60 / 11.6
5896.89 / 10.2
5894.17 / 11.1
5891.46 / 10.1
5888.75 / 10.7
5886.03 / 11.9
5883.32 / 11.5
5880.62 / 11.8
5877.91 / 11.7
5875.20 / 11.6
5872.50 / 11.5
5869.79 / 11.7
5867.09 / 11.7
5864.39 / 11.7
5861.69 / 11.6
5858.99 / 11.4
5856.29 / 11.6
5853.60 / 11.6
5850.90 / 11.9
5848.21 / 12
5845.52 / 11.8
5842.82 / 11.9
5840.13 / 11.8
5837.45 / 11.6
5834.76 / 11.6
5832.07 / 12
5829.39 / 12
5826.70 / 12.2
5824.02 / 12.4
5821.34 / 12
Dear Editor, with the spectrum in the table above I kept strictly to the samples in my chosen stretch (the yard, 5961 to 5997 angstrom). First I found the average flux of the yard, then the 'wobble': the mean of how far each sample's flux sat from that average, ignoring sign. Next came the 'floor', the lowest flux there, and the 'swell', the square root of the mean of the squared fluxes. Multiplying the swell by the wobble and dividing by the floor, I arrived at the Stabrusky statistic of 0.10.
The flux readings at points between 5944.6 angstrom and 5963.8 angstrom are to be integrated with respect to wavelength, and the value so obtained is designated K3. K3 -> 221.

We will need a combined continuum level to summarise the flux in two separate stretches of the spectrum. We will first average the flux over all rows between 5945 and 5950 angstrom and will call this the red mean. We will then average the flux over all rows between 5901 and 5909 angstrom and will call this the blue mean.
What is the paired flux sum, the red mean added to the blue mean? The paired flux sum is 22.9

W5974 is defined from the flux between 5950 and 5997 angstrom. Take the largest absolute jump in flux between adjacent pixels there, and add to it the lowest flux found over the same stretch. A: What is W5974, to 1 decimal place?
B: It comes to 11.7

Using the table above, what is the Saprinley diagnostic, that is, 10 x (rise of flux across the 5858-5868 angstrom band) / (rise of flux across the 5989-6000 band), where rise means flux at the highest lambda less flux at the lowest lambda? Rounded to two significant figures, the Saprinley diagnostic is -10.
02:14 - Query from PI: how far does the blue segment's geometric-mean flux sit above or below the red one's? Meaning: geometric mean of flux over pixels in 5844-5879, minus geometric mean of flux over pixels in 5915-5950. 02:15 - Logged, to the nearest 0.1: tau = 0.1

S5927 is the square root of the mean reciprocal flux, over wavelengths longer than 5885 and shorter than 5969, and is 0.2961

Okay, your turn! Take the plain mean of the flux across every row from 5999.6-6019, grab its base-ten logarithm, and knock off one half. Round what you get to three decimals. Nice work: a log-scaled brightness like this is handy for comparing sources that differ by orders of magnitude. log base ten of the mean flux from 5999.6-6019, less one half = 0.557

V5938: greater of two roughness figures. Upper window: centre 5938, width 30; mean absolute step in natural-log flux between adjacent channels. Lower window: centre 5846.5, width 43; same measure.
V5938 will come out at 0.024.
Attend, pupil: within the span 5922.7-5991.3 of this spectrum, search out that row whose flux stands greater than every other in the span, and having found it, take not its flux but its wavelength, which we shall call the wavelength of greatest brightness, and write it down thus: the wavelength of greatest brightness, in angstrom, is 5932.30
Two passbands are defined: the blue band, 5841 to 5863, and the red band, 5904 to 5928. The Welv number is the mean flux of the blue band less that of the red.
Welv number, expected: 0.18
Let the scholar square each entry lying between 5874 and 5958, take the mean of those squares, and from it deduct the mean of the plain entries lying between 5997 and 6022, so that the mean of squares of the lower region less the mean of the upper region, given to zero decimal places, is 120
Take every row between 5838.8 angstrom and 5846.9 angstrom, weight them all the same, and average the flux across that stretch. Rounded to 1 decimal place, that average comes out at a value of 11.8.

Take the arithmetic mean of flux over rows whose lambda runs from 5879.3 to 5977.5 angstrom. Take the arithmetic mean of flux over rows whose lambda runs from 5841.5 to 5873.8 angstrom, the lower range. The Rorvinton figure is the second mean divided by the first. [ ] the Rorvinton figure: 1.02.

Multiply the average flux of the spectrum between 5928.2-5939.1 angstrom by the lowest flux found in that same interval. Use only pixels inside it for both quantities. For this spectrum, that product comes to 132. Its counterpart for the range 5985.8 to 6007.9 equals 129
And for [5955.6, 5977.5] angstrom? 130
